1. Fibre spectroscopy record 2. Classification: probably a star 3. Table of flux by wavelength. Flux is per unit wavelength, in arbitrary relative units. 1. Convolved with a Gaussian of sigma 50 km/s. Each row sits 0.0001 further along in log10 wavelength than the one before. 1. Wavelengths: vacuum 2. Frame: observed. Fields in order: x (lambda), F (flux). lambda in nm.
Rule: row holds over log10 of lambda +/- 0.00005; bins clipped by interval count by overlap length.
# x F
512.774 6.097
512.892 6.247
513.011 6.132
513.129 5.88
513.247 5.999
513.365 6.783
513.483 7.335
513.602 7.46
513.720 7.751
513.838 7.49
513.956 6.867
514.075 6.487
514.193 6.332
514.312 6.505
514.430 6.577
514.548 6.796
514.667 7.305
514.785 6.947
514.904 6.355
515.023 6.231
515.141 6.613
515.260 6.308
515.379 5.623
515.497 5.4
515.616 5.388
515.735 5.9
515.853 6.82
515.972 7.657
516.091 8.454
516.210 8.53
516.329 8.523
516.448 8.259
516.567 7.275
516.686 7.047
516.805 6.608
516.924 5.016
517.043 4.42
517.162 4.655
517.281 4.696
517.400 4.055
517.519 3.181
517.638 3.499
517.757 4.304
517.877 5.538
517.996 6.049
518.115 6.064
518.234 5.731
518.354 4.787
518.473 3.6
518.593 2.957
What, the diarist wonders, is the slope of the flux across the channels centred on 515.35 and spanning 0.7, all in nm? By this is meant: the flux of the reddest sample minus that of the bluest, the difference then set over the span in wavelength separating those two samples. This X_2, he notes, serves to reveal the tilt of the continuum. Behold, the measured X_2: -1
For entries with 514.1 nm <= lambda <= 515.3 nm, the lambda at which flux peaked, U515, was 514.667 nm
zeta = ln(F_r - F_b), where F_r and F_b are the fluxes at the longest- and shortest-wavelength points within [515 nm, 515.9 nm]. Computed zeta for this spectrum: -0.5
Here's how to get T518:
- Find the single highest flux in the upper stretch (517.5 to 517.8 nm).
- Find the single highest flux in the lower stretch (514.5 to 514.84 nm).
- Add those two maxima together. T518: 11.6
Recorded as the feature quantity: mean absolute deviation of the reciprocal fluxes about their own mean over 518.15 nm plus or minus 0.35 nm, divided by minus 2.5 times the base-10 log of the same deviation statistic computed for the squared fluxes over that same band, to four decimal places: -0.0149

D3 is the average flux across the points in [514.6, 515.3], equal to 6.6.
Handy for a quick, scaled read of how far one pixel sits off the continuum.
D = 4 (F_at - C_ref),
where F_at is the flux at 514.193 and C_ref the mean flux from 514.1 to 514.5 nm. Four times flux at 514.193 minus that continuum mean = -0.6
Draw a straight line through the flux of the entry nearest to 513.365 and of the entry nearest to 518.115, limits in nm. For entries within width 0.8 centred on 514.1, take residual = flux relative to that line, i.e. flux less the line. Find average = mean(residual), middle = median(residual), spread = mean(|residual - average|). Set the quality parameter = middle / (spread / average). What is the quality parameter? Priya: 0.0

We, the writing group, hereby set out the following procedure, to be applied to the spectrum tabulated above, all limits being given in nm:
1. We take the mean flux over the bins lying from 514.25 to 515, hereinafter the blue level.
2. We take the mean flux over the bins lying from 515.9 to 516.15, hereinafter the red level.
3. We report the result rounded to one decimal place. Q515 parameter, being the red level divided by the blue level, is 1.2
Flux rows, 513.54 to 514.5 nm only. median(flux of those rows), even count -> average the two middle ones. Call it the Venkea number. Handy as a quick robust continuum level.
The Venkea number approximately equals 6.7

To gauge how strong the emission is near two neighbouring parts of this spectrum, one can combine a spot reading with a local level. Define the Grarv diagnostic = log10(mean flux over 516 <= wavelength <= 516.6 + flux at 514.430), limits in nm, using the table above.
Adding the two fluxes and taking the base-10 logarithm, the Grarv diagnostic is 1.170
